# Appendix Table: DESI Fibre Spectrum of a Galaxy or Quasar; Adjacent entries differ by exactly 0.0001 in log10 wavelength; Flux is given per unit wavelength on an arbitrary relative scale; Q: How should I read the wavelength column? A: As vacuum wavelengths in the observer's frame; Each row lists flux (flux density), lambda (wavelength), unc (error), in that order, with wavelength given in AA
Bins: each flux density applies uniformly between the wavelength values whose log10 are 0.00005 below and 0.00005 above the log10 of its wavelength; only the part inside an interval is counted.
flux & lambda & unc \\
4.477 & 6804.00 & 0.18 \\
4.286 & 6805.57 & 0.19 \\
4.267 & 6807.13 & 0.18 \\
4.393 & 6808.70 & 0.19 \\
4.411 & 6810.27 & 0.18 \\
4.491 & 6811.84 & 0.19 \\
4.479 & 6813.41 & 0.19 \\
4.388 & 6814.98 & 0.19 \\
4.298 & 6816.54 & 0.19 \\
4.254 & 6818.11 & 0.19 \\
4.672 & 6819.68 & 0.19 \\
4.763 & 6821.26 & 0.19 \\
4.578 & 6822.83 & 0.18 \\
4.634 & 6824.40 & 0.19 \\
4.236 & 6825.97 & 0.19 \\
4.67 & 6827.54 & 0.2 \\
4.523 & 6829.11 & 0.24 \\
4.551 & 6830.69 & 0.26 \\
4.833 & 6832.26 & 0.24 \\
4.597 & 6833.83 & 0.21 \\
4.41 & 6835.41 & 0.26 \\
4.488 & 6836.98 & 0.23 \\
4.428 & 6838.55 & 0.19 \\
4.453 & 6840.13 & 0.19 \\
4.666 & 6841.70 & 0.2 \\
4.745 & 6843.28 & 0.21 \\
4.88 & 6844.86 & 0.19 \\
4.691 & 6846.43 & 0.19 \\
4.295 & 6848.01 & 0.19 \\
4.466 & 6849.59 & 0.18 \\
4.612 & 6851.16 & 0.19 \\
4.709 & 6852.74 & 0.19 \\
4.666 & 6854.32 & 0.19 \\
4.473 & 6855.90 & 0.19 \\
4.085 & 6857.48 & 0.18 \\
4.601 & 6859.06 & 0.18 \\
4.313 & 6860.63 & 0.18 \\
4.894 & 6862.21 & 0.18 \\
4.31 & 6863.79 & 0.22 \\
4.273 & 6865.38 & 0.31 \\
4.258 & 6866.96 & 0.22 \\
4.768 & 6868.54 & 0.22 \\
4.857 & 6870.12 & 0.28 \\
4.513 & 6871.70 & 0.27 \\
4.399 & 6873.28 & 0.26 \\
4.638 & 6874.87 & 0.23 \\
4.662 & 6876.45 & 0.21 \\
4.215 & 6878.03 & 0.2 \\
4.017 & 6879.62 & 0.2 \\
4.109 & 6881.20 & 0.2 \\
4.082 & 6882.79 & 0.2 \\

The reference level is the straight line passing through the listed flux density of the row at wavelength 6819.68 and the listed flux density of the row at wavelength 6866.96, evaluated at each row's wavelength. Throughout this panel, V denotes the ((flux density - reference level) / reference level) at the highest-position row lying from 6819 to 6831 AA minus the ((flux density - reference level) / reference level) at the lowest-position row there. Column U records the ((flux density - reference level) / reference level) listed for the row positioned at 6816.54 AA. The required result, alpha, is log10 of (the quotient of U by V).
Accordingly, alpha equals 1.2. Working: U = -0.09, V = -0.01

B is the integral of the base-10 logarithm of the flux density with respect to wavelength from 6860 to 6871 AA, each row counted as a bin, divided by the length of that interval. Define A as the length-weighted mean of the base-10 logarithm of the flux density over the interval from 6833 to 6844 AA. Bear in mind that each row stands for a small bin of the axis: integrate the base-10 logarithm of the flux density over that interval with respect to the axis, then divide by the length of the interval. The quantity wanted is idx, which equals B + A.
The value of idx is 1.312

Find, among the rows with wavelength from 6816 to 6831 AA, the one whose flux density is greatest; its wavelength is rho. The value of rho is 6821.26 AA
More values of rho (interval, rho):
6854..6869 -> 6862.21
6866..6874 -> 6870.12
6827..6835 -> 6832.26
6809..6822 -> 6821.26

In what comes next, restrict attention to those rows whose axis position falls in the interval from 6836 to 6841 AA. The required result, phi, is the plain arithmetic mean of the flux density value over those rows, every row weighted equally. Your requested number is 4.46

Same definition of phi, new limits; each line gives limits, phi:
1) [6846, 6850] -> 4.48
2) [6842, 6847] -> 4.77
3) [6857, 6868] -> 4.39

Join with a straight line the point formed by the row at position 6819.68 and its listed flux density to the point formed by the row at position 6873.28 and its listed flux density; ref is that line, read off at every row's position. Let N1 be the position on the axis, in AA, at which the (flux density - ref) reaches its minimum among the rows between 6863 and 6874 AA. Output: 6866.96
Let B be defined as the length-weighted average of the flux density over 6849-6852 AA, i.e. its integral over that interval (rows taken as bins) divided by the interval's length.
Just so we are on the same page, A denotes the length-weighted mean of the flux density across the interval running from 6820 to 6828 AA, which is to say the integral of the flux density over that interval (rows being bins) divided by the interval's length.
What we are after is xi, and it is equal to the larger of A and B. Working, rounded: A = 4.58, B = 4.55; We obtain 4.58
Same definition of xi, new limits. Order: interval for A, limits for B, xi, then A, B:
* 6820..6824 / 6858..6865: 4.66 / 4.66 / 4.50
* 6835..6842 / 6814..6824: 4.50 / 4.49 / 4.50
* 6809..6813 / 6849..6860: 4.52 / 4.44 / 4.52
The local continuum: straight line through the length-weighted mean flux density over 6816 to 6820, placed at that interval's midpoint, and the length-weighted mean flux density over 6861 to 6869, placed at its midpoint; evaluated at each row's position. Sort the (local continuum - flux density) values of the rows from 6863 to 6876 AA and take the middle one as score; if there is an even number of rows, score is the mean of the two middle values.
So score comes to 0.03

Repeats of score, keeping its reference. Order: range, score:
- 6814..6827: -0.10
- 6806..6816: -0.03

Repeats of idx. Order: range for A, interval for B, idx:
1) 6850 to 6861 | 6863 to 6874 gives 1.304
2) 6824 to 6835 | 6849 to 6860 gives 1.314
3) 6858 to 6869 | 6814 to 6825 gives 1.304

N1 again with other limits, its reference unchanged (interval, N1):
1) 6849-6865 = 6857.48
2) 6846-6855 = 6848.01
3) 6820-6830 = 6825.97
